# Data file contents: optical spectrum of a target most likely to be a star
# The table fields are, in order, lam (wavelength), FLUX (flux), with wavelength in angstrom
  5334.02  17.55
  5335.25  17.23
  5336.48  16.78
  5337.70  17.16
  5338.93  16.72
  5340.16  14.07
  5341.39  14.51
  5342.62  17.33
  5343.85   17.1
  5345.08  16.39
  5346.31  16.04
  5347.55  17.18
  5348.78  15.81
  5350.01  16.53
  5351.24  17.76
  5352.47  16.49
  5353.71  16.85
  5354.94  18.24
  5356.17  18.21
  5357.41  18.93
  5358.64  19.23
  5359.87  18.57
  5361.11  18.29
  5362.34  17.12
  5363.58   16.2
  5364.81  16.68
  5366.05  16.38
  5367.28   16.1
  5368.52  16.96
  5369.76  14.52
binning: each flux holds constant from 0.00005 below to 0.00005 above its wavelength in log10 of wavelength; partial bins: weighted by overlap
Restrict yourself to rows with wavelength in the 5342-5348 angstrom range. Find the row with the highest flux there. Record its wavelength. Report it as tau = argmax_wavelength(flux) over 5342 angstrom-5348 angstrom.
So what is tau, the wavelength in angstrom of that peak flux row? 5342.62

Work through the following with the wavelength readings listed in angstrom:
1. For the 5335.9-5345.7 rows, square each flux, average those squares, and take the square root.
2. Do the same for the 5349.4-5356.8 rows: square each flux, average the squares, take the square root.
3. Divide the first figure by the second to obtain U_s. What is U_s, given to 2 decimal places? 0.94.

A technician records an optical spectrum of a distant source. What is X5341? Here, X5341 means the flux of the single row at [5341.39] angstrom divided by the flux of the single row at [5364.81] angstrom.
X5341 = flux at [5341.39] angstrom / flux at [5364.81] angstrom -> 0.87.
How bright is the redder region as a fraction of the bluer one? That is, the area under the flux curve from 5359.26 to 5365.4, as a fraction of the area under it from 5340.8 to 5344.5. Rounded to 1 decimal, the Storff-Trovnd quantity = 1.8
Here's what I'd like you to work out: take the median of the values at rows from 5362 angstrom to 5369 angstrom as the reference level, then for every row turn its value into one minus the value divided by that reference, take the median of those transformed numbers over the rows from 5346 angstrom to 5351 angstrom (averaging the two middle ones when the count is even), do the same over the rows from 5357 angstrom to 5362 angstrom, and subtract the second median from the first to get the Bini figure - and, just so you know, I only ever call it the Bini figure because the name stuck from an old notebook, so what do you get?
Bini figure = 0.15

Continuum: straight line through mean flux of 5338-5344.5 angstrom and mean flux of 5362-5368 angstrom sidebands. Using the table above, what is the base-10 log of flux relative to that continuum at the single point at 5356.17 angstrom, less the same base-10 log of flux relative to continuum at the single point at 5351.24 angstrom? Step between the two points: 0.008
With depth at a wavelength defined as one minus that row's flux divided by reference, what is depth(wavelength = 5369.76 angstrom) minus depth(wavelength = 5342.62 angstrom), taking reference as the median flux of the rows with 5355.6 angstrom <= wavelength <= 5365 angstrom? 0.15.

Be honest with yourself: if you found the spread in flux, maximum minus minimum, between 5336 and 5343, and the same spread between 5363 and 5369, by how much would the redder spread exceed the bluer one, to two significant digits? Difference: -2.4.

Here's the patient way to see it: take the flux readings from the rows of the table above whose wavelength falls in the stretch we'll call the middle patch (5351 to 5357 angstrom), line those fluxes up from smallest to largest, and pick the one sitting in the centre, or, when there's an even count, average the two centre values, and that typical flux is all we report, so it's 17.8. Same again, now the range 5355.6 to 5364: 18.3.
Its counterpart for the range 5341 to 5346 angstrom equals 16.7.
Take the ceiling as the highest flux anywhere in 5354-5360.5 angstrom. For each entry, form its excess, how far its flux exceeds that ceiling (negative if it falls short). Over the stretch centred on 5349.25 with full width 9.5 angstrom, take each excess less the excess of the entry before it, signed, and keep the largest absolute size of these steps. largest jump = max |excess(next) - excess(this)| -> 1.37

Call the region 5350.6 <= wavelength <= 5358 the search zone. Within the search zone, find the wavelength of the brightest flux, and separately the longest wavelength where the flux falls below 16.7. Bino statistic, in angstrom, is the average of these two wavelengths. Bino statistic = 5354.9 angstrom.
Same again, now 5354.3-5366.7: 5362.3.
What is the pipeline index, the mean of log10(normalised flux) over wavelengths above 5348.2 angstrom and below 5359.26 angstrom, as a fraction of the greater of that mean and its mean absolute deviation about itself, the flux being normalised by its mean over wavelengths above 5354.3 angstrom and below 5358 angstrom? -0.9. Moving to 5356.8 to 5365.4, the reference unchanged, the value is -0.6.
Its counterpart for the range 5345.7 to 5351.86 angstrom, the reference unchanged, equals -2.7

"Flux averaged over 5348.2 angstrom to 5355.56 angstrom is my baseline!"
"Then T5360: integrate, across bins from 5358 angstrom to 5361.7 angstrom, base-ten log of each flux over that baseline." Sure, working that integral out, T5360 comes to 0.16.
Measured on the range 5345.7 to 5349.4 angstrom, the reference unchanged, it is -0.06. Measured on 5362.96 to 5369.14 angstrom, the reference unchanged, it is -0.08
